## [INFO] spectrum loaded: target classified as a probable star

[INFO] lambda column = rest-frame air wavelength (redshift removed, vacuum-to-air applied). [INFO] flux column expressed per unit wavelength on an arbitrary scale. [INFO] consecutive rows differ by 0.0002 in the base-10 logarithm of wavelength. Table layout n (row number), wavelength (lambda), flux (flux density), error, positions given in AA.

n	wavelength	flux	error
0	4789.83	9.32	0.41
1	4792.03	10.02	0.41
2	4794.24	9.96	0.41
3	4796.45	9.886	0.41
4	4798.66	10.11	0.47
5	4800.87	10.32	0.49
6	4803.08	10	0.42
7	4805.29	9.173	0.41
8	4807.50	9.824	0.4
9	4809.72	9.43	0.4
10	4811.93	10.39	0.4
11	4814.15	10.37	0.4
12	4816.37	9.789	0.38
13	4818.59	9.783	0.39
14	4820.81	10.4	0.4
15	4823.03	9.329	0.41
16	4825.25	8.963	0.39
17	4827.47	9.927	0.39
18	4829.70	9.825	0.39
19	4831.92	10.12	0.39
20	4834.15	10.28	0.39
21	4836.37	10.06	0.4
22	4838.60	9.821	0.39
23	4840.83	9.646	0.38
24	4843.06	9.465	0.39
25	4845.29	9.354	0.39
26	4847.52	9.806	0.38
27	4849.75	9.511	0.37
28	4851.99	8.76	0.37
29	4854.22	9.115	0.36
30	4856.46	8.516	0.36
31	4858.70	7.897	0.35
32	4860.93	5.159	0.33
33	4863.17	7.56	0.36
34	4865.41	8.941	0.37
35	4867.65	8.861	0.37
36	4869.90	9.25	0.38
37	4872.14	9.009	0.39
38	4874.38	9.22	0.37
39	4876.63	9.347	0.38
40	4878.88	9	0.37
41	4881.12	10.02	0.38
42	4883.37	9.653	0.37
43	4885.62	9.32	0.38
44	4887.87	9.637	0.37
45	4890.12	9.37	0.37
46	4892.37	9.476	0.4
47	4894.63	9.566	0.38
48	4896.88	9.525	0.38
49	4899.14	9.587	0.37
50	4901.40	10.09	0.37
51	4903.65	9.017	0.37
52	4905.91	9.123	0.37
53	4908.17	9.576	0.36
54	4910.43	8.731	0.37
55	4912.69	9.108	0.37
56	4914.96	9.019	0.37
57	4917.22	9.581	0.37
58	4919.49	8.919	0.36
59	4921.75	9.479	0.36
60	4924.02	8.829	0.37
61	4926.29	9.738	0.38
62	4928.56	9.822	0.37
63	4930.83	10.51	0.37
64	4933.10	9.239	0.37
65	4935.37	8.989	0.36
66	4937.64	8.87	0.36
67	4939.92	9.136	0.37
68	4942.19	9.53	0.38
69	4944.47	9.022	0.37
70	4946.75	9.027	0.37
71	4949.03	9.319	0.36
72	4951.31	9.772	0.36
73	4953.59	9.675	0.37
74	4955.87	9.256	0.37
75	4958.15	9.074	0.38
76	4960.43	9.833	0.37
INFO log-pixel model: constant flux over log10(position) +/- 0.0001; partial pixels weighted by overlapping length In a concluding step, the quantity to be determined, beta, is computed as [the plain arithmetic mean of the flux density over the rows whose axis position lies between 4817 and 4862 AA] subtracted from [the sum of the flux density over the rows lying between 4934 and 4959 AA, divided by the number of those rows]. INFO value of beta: 0.0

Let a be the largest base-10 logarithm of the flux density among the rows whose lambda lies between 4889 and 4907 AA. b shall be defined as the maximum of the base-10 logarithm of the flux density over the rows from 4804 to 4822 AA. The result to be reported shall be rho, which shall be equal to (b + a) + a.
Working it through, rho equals 3.02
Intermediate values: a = 1.00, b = 1.017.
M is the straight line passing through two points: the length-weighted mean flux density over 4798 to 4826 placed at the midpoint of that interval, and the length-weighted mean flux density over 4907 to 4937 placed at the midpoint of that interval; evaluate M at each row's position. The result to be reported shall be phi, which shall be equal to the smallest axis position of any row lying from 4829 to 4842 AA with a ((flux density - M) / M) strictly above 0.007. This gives 4831.92 AA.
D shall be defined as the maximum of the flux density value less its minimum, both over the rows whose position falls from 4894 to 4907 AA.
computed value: 1.1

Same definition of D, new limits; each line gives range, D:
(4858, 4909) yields 4.9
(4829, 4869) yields 5.1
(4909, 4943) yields 1.8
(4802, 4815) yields 1.2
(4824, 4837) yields 1.3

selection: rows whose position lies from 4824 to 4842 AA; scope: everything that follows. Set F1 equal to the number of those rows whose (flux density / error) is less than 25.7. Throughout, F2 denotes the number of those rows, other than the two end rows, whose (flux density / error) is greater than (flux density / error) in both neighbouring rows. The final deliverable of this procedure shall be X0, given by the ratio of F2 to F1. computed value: 0.33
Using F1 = 6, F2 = 2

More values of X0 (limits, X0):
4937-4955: 0.40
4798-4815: 0.50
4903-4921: 0.50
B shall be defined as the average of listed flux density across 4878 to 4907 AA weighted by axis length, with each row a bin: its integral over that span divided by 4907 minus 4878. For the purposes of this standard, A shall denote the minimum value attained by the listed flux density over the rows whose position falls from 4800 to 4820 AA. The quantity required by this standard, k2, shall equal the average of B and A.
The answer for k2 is 9.3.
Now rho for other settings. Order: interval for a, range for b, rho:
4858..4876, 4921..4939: 2.95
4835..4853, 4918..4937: 3.03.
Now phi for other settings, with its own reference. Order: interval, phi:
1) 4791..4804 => 4792.03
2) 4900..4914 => 4901.40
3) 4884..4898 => 4887.87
